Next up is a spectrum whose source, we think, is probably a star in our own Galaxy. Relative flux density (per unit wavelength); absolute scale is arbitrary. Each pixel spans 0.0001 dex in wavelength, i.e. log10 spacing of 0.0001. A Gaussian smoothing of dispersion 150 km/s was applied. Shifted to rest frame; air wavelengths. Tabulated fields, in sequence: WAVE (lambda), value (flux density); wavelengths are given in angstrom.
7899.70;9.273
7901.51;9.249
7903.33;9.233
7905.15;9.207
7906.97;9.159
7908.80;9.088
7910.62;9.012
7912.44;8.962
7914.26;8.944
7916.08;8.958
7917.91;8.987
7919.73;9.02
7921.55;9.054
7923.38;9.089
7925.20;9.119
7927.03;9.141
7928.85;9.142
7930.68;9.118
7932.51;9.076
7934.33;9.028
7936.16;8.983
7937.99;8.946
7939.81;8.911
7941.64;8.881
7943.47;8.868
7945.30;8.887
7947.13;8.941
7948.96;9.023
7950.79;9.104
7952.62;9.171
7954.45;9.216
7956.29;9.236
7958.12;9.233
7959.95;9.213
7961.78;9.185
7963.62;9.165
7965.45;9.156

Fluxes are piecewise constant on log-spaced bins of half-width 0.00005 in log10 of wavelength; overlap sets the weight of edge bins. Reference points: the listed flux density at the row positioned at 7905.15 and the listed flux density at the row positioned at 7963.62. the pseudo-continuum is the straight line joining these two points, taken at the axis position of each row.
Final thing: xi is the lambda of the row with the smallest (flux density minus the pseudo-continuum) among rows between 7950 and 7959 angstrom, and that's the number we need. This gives 7950.79 angstrom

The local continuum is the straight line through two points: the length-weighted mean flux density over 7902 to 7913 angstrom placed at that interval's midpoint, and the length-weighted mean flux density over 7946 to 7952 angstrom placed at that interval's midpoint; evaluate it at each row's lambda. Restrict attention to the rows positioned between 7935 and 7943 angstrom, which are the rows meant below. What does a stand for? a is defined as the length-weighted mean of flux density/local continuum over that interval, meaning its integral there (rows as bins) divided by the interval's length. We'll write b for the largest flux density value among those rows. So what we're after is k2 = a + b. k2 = 9.97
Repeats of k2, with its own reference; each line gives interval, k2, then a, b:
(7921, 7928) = 10.14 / 1.00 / 9.141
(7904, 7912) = 10.21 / 1.00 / 9.207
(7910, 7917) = 10.00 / 0.99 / 9.012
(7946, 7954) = 10.18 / 1.00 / 9.171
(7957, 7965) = 10.26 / 1.02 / 9.233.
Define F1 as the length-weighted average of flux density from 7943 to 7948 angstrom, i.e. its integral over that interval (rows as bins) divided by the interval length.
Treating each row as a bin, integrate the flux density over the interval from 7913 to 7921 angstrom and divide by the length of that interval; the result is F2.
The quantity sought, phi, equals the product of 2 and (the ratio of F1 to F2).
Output 1.98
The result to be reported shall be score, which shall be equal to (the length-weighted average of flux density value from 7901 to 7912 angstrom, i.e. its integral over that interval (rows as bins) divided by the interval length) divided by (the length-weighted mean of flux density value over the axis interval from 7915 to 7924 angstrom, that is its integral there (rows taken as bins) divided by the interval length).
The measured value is 1.01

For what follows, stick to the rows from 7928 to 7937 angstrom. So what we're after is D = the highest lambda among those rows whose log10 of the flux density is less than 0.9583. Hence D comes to 7936.16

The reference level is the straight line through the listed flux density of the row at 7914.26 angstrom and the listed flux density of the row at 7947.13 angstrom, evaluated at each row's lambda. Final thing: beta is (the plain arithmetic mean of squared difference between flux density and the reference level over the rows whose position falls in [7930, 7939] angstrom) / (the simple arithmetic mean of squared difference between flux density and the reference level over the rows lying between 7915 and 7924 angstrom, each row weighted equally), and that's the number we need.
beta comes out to 1.4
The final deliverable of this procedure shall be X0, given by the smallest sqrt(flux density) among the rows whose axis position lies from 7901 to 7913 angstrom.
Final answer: 2.99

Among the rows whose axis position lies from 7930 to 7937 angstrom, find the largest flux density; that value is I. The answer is 9.118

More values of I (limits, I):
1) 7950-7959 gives 9.236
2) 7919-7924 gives 9.089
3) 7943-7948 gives 8.941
